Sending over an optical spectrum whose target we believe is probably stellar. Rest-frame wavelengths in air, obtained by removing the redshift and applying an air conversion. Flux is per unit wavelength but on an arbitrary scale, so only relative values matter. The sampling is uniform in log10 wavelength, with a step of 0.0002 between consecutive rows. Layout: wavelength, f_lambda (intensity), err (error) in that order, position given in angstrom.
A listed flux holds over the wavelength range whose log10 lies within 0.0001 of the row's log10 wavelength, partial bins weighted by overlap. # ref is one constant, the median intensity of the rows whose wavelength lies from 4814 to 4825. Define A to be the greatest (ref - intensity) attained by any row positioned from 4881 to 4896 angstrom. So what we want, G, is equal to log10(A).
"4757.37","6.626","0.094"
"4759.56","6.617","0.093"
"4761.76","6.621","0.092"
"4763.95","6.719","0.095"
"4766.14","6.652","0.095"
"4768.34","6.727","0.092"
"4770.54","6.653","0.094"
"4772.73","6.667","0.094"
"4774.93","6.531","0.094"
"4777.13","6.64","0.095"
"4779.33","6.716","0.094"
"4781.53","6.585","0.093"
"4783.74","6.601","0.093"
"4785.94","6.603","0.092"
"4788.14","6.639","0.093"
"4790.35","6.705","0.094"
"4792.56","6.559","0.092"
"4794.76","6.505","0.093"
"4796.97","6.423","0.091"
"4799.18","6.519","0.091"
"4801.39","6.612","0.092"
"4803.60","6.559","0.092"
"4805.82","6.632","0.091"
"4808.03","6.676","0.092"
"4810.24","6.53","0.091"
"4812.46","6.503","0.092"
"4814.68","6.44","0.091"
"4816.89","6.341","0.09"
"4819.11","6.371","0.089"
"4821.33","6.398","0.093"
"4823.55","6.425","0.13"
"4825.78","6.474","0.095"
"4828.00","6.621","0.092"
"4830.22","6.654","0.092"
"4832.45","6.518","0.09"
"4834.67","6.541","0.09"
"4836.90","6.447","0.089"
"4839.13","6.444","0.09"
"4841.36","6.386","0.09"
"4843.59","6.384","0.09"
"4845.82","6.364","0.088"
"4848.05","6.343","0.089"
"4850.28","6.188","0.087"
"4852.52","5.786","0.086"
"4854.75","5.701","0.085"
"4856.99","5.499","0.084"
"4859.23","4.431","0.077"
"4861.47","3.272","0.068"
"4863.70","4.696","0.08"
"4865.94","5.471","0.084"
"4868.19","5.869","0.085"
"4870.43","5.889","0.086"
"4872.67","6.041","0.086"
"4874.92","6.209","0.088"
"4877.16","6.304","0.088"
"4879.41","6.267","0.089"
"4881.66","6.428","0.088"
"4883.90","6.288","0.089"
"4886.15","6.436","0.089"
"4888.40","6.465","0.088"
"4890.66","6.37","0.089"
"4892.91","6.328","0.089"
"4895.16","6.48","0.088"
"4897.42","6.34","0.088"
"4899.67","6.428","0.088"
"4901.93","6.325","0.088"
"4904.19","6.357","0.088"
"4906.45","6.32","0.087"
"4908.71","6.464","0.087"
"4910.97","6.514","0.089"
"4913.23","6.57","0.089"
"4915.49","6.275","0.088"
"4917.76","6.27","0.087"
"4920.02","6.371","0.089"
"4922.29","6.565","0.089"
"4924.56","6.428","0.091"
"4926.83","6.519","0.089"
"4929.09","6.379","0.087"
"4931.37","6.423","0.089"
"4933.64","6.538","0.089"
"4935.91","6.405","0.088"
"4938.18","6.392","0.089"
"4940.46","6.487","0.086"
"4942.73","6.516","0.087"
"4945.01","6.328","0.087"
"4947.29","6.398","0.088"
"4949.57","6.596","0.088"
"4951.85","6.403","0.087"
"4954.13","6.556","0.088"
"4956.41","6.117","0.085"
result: -1.0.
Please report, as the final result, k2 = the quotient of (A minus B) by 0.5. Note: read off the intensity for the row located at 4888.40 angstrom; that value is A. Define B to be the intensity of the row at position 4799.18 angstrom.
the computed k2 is -0.1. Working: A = 6.465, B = 6.519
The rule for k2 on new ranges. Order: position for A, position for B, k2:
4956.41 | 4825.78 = -0.7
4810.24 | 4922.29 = -0.1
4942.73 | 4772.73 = -0.3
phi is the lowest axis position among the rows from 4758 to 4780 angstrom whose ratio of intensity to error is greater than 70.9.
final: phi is 4759.56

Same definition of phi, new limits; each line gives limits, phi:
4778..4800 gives 4779.33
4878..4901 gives 4881.66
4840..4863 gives 4841.36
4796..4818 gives 4799.18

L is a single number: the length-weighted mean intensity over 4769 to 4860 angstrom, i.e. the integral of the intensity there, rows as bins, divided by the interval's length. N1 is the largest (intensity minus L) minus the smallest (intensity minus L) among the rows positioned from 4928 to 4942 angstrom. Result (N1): 0.16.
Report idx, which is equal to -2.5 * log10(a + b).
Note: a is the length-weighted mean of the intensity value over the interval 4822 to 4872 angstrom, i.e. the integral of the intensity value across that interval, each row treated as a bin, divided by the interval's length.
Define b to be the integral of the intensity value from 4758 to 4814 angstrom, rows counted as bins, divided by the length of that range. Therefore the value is -2.75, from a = 5.93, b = 6.61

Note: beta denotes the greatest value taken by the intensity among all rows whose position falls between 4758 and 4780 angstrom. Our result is 6.727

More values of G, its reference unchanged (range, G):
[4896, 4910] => -1.1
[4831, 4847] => -1.5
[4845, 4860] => 0.3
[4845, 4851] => -0.7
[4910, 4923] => -0.9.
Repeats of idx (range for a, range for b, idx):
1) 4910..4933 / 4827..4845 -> -2.78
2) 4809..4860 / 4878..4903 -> -2.75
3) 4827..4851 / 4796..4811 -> -2.79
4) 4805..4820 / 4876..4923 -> -2.78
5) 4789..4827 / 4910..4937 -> -2.78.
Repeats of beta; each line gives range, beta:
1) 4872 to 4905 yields 6.48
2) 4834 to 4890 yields 6.541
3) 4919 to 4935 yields 6.565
